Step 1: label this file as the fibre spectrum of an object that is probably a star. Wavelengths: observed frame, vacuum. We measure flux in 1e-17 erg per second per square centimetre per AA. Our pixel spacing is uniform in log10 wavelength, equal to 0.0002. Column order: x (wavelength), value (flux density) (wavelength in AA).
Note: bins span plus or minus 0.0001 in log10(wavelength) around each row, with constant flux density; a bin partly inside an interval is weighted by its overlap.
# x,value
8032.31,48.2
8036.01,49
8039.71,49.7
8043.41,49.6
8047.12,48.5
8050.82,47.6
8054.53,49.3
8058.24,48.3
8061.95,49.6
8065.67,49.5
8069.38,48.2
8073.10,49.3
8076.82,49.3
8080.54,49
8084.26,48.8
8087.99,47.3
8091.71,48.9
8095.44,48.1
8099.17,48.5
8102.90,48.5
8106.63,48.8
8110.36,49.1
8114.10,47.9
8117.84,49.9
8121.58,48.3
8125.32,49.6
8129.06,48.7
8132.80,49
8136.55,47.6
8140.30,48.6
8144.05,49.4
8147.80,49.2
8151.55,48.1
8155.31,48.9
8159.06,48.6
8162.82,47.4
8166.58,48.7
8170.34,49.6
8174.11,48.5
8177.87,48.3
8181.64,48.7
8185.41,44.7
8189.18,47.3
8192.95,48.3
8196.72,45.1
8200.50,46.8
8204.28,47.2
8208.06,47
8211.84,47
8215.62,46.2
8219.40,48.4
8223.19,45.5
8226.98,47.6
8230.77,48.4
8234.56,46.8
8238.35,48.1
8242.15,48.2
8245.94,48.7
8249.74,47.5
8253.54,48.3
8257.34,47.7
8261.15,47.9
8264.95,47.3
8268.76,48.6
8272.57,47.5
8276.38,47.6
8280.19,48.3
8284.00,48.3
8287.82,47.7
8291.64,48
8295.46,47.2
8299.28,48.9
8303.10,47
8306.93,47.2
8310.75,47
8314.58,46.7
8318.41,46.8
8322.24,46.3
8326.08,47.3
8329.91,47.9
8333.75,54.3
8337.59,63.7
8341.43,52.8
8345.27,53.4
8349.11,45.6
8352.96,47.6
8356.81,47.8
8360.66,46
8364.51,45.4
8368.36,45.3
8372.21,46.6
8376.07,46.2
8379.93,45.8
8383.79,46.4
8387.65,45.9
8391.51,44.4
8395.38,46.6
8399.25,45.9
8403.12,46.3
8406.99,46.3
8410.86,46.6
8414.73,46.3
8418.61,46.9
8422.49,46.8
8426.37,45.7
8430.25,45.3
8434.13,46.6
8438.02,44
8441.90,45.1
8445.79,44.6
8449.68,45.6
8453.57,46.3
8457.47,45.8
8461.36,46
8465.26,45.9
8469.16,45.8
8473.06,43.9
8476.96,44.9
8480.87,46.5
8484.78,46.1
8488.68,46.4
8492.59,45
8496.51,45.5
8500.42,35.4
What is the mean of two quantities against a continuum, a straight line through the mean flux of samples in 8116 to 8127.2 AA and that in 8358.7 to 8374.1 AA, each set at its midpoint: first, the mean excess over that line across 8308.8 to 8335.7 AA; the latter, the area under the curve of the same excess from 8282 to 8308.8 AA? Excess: 13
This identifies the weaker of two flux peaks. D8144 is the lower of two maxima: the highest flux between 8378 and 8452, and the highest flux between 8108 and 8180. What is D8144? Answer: 46.9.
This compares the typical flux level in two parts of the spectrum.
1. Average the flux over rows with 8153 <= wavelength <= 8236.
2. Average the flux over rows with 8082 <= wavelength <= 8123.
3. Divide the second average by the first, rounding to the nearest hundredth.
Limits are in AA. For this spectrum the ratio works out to 1.02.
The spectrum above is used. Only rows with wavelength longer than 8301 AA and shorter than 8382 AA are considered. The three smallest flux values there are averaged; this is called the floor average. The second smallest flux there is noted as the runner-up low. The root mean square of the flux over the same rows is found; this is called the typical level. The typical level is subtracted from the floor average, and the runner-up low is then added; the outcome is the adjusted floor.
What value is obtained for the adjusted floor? 42.2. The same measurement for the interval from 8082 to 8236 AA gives 42.2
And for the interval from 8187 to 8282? 43.6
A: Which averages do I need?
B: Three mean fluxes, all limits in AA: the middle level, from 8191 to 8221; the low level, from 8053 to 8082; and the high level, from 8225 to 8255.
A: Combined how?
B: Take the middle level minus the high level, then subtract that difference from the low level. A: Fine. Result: 50.0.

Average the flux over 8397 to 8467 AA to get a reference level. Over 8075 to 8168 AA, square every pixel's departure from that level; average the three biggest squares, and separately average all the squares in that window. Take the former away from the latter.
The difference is -6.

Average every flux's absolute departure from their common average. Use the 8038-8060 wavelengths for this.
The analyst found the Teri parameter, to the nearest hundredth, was 0.70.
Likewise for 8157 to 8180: 0.45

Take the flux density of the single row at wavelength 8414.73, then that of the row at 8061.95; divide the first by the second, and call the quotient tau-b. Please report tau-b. 0.93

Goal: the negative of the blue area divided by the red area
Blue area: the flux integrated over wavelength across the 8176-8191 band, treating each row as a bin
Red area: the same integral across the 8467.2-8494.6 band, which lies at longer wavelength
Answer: -0.57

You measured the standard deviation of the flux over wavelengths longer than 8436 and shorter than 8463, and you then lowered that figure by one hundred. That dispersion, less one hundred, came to -99.2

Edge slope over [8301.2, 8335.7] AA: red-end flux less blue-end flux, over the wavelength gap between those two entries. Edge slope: 0.24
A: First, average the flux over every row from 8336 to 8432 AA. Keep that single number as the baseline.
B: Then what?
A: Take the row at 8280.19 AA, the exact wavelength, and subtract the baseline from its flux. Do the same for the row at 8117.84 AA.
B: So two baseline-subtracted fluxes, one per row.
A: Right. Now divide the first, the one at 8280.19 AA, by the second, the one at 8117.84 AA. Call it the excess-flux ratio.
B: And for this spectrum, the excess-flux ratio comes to 0.4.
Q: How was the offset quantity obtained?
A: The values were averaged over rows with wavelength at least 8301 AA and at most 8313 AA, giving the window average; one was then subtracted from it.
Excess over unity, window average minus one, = 46.1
